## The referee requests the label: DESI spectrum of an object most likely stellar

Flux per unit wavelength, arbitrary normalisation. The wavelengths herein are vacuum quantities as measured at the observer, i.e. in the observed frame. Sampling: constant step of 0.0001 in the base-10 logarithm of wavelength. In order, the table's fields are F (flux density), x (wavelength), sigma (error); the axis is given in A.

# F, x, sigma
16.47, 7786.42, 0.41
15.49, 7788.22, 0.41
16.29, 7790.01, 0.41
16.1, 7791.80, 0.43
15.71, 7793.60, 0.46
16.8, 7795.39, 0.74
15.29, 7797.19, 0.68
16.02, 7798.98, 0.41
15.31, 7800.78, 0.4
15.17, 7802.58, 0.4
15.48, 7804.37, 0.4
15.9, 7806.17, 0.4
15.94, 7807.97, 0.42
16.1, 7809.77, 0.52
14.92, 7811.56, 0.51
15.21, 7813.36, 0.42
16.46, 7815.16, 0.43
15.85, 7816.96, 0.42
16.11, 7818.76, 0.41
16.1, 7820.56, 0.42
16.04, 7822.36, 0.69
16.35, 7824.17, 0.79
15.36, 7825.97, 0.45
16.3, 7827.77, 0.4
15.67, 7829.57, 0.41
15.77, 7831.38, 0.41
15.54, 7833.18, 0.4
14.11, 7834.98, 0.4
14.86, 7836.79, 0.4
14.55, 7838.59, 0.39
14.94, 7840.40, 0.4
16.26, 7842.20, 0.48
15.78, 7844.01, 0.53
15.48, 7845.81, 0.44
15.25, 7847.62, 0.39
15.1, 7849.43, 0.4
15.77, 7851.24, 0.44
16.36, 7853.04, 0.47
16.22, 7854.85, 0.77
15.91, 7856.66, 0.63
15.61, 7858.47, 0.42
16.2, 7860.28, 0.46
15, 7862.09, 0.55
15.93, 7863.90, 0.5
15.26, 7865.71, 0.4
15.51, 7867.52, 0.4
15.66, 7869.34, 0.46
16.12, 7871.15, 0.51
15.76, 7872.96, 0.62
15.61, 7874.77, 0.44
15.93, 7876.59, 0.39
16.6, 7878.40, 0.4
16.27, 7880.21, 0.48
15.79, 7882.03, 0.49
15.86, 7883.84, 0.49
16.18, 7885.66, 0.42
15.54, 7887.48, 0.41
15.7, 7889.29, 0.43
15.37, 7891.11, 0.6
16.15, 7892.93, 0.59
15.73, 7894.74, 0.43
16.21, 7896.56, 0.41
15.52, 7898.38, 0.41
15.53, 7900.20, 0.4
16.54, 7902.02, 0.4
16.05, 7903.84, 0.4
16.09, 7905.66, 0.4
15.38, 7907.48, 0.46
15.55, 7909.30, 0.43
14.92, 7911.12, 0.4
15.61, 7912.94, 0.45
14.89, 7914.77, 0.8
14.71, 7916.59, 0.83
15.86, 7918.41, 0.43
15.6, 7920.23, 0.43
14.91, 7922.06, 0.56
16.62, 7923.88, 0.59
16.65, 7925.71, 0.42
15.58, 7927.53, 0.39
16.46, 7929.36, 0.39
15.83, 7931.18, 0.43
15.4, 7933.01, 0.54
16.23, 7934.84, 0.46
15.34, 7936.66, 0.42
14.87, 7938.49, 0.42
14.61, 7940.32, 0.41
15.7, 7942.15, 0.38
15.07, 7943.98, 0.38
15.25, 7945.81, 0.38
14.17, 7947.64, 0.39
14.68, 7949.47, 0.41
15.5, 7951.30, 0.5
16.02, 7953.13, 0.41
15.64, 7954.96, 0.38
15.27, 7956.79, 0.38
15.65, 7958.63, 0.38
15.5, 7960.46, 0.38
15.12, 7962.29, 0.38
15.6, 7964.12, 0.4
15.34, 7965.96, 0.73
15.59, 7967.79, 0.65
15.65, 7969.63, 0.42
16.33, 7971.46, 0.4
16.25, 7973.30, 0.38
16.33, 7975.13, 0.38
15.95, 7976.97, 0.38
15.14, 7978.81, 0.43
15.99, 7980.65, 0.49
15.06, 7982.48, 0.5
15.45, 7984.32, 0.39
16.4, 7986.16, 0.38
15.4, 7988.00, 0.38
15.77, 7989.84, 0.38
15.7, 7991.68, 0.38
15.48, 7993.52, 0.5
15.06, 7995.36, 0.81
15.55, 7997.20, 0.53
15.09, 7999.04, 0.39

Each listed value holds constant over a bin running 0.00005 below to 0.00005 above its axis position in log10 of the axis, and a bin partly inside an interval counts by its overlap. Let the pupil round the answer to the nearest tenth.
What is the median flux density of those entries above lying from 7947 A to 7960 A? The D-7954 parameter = 15.5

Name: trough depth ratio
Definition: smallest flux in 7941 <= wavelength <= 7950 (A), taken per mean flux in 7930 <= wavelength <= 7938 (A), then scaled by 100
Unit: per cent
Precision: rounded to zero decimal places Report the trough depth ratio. 90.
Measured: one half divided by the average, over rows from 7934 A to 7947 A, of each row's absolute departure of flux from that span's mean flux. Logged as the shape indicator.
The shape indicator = 1.27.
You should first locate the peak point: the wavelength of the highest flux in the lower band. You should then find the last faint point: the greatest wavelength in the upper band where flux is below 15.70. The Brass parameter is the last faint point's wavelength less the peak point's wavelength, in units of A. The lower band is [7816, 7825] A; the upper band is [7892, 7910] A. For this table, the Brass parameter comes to 85.1 A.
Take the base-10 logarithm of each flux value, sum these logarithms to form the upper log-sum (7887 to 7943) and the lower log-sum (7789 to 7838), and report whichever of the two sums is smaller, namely 32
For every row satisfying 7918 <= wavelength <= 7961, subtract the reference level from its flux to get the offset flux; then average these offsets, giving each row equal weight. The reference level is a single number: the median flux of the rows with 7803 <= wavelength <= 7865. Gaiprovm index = -0.26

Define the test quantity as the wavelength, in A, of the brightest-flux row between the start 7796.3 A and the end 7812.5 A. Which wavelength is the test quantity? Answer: 7809.77 A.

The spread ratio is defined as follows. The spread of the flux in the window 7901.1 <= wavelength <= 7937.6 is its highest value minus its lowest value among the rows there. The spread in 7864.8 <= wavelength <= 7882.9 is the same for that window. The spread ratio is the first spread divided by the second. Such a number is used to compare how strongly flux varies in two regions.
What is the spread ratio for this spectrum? 1.45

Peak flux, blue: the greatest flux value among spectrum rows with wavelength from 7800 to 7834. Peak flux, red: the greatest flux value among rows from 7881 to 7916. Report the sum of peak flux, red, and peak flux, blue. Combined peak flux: 33.0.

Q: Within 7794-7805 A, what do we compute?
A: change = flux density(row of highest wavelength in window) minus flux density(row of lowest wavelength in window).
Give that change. -1.3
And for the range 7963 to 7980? -0.5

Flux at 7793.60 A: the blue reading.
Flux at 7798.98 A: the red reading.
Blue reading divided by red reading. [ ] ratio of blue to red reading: 0.98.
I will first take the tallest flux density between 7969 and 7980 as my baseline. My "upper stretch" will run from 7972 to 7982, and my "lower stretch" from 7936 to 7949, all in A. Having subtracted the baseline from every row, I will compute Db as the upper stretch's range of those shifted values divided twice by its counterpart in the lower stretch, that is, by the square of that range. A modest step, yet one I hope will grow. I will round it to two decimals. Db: 0.51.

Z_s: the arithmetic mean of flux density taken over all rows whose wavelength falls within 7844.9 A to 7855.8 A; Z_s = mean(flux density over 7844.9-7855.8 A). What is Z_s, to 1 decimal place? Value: 15.7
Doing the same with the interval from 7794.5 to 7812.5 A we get 15.7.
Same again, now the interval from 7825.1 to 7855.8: 15.5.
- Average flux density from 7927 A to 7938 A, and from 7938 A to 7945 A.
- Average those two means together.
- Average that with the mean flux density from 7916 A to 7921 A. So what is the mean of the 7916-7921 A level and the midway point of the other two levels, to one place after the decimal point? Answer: 15.4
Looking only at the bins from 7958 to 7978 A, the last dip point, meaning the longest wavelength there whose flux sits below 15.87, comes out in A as 7969.63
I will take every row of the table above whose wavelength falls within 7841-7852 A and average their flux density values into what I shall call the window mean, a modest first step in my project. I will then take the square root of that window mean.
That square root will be 3.95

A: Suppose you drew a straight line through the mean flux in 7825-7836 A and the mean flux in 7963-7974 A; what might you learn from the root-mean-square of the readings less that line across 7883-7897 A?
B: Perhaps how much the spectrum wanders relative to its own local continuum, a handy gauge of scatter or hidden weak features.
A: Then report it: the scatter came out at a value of 0.38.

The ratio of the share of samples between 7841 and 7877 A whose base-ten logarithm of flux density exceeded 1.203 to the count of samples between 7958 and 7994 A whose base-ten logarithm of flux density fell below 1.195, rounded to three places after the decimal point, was 0.021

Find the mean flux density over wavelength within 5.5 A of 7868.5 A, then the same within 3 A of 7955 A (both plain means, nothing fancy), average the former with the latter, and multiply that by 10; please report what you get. 157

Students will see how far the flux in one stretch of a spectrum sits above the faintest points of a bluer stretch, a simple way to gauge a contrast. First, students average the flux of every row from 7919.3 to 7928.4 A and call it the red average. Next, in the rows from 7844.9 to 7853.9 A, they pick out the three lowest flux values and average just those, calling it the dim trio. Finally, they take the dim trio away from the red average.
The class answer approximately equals 0.60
